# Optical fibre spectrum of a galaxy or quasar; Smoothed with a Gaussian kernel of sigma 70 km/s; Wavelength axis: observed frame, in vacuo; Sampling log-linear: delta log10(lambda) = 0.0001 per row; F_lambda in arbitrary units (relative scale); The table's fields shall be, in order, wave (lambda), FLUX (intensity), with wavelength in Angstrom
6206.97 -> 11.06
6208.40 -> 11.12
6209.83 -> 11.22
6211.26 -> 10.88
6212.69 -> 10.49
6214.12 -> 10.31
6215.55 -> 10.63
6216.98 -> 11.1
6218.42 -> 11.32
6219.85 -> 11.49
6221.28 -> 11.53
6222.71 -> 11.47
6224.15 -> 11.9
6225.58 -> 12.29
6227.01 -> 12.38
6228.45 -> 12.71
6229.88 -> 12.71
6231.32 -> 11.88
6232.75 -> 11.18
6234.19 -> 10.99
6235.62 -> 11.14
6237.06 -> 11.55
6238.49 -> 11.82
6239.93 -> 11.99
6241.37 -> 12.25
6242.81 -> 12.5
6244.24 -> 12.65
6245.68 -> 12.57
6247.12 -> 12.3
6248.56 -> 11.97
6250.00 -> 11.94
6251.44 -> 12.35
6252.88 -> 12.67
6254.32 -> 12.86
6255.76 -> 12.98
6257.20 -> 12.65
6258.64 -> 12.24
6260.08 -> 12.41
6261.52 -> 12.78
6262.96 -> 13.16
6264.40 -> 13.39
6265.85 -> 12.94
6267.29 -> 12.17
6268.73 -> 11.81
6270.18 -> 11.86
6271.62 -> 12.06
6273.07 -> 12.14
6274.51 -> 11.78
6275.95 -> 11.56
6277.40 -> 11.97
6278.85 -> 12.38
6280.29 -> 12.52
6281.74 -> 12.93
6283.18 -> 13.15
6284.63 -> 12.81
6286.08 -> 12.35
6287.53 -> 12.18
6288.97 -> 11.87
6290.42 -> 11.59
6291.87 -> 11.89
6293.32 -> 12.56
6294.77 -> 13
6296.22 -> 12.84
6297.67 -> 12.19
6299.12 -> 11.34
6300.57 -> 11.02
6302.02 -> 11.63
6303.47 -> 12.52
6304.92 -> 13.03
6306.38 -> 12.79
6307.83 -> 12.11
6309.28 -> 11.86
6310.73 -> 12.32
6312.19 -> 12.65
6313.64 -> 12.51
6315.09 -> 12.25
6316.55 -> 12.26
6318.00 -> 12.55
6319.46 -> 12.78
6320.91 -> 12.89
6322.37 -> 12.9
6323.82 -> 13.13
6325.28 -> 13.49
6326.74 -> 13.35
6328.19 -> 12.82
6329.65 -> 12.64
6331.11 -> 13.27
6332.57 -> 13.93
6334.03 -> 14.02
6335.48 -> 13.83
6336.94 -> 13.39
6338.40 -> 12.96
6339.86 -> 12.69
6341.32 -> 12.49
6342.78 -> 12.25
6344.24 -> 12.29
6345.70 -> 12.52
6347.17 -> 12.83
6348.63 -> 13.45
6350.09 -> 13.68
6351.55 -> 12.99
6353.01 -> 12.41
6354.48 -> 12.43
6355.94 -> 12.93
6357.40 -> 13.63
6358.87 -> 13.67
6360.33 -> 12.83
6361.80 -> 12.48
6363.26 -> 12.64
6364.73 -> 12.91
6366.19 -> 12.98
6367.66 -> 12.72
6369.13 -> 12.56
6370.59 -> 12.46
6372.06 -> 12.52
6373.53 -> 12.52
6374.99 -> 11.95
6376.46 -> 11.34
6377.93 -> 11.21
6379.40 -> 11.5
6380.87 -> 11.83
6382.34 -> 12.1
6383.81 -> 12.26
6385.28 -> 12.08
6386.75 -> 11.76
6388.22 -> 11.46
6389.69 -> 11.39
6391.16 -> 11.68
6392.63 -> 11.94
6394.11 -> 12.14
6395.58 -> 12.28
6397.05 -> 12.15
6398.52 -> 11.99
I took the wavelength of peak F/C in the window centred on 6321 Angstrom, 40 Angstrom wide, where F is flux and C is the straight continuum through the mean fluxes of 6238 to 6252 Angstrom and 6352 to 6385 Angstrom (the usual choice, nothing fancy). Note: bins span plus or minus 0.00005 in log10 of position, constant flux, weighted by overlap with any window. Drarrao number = 6334.03 Angstrom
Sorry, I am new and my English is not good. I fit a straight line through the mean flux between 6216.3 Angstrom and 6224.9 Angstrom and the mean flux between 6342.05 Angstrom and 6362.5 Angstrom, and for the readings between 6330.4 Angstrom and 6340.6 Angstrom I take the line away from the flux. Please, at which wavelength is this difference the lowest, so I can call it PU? 6339.86 Angstrom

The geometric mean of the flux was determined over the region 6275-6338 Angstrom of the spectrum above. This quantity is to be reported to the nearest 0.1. 12.6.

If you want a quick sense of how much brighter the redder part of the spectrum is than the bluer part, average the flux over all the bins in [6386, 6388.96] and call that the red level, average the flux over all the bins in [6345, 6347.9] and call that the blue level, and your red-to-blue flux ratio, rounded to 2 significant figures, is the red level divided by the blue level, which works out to 0.92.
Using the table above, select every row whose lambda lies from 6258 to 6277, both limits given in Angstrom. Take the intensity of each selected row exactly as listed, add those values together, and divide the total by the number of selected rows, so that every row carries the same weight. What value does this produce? 12.3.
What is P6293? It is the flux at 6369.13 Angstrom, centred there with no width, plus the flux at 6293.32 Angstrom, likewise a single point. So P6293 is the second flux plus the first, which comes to 25.1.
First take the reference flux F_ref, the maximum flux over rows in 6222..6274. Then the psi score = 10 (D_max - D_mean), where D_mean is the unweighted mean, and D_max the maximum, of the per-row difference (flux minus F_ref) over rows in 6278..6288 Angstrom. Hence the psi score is 5.3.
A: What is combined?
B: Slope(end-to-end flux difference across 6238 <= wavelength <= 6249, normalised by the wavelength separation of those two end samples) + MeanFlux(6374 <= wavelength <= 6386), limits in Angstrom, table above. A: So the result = 11.8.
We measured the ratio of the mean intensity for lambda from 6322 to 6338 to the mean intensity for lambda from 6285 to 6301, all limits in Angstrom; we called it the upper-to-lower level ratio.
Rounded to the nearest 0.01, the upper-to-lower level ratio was 1.10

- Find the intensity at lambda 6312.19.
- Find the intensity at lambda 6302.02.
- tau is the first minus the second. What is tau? 1.0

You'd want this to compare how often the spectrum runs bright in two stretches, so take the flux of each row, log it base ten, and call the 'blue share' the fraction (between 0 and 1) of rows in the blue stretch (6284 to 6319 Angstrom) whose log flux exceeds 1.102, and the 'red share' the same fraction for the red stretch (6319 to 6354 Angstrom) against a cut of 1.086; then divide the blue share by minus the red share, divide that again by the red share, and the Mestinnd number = -0.25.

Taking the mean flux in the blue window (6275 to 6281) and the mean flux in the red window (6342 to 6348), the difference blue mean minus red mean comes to -0.4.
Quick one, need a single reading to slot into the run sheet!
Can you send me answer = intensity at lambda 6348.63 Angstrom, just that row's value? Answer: 13.45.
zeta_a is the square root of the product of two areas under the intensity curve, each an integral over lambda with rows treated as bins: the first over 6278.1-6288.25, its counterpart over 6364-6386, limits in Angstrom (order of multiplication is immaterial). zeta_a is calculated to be 185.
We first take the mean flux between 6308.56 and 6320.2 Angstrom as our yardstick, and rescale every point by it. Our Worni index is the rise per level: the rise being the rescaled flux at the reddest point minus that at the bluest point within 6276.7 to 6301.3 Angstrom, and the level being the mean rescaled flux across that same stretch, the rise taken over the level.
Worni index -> -0.077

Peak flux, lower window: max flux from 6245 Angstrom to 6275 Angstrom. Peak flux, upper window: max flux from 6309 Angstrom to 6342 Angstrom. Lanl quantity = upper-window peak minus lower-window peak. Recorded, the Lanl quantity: 0.63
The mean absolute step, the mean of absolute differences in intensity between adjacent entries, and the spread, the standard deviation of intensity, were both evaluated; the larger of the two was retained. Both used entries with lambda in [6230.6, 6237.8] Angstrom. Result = 0.36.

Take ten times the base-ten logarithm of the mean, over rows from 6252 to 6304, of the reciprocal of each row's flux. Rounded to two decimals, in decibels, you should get -10.90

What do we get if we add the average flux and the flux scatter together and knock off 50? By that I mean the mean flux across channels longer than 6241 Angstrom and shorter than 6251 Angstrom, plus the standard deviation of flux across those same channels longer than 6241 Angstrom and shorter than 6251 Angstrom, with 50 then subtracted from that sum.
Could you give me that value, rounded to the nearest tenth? -37.4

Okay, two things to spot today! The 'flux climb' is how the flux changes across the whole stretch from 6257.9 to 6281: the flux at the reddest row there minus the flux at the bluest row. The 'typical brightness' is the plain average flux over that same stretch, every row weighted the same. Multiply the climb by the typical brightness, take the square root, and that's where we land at 1.9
